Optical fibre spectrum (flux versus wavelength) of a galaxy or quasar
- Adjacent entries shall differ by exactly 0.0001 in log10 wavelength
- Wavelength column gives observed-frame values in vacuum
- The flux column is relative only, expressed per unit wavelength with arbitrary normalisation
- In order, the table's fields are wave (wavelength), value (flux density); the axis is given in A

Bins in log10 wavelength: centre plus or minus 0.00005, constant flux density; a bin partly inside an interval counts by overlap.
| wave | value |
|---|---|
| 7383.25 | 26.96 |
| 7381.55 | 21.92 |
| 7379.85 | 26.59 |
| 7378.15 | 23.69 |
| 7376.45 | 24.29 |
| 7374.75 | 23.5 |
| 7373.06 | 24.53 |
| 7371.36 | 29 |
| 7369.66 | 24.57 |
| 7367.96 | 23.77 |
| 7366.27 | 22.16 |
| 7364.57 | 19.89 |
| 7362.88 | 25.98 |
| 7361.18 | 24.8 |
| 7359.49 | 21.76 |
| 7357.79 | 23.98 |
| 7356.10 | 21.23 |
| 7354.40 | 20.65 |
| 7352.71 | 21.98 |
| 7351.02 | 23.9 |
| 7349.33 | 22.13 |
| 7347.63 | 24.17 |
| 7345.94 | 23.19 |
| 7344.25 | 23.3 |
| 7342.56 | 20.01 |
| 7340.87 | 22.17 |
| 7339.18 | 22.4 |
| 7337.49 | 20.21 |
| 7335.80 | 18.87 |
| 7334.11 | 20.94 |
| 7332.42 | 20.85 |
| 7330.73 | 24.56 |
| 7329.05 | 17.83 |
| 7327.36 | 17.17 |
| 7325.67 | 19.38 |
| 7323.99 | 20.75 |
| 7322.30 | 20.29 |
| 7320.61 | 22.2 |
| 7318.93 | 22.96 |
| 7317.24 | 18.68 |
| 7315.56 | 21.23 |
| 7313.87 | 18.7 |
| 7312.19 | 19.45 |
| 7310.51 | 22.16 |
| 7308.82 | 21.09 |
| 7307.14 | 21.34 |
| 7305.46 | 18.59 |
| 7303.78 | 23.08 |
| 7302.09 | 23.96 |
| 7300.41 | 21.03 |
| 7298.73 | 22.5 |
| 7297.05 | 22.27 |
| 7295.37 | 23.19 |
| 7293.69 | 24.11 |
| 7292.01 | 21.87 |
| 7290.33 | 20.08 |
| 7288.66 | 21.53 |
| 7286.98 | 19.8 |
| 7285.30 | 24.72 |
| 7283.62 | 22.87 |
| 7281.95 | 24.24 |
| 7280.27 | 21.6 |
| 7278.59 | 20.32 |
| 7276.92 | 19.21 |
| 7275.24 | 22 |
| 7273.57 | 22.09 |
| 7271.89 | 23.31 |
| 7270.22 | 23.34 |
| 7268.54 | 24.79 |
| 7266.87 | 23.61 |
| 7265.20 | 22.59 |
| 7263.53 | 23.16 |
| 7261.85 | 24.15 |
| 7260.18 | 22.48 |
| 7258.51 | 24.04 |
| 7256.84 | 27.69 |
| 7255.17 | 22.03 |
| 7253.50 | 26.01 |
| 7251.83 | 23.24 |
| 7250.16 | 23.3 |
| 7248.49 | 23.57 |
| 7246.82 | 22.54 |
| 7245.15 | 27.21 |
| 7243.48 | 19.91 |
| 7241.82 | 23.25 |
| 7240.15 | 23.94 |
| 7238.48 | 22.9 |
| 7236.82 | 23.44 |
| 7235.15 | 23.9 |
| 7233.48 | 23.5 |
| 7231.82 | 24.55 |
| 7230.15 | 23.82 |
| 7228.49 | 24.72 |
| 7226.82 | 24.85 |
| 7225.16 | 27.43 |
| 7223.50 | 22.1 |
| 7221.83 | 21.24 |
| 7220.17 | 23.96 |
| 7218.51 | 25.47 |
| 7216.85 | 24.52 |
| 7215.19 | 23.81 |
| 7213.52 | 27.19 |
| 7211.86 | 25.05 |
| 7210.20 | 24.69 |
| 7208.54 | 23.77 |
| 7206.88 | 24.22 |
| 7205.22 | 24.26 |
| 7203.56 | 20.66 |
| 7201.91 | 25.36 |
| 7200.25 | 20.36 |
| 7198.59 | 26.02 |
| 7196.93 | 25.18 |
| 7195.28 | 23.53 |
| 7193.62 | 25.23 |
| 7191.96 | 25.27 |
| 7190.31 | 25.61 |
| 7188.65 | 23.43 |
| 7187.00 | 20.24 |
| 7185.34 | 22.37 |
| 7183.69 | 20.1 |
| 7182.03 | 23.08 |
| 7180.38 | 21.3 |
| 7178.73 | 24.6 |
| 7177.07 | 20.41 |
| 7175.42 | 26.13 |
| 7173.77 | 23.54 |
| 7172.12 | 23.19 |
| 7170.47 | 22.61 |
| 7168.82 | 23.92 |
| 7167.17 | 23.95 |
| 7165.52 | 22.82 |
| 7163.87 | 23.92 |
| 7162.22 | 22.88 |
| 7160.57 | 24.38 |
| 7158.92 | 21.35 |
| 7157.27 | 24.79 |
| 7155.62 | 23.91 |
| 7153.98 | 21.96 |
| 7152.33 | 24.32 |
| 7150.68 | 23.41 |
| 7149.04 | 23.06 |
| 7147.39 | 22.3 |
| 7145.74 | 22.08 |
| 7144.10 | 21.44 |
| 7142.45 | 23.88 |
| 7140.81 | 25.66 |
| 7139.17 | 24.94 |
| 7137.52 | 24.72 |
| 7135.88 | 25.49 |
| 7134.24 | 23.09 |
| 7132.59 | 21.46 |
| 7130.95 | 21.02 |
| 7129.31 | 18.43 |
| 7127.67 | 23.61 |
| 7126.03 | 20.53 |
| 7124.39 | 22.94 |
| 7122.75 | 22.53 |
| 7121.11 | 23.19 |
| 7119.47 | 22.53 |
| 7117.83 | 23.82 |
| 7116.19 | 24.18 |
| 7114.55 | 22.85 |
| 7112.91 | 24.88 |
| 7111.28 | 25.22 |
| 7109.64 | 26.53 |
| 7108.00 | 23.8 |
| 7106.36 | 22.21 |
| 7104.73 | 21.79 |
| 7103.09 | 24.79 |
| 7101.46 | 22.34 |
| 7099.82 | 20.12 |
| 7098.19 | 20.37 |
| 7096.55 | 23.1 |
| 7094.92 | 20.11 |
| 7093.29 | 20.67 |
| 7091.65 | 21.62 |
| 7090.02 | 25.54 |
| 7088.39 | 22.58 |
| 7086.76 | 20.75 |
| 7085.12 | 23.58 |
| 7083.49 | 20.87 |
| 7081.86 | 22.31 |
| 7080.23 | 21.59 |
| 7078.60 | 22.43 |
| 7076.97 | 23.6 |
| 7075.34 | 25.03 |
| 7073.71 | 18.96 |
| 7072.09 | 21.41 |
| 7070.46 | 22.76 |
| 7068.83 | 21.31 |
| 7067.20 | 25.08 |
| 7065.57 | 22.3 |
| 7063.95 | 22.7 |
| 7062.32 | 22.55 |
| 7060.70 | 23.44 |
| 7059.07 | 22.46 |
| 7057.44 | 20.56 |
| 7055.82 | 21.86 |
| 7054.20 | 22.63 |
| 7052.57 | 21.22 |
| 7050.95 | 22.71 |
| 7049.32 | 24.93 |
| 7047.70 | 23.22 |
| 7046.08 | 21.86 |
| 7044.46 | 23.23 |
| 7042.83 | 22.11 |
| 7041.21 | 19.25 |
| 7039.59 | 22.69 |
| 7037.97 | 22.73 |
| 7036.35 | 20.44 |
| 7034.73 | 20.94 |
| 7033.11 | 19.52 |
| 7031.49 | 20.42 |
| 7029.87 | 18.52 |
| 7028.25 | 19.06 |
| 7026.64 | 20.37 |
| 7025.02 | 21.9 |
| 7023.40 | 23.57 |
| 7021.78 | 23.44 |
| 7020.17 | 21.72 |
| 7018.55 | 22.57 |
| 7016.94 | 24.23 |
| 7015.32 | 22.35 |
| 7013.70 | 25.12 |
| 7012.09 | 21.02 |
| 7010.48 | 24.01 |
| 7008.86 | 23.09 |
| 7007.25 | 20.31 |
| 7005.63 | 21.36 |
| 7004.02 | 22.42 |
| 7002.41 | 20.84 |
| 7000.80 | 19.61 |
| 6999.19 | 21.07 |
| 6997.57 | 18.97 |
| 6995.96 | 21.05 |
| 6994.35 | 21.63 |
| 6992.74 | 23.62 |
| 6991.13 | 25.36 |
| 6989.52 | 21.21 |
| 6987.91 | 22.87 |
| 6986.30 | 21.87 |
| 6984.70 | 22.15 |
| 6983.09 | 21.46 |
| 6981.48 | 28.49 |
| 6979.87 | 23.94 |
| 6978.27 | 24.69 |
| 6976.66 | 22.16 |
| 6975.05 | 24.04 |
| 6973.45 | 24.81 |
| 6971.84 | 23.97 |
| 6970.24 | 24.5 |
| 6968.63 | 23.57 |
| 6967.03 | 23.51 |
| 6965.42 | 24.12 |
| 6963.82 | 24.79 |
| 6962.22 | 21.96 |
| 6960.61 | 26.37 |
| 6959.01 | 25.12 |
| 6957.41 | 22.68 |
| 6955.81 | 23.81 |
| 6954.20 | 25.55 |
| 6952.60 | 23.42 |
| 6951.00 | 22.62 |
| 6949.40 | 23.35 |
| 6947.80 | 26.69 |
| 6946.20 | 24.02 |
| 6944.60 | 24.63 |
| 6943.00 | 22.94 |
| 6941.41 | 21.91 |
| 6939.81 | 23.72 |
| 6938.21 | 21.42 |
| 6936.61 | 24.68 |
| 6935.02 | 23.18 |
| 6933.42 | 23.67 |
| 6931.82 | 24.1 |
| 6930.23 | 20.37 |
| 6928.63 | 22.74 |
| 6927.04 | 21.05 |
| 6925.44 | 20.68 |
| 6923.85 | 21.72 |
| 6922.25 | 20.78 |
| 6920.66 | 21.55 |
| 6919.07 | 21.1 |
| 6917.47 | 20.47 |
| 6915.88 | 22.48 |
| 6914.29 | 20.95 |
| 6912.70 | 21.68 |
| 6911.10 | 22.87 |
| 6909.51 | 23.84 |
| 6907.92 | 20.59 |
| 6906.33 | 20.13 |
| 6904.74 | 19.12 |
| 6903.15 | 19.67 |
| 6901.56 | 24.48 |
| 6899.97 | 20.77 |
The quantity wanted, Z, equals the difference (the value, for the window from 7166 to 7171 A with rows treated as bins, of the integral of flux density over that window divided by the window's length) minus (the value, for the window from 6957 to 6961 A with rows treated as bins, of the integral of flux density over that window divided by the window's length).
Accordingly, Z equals -1.3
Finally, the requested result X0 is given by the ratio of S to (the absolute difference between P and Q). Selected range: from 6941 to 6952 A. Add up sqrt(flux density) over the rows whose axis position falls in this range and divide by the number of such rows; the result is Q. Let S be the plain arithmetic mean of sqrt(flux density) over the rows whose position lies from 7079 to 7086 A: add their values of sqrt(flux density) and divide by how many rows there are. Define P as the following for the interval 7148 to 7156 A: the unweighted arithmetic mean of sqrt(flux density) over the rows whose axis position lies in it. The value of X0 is 117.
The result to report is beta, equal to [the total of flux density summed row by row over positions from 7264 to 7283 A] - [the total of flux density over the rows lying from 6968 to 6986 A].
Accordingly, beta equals -17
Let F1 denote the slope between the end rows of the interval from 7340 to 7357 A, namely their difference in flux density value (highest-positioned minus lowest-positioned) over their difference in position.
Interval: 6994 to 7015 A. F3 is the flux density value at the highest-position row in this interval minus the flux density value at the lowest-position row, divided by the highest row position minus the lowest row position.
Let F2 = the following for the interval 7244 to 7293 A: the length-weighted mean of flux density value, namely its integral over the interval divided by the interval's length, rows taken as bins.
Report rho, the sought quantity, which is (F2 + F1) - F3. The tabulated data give 22.8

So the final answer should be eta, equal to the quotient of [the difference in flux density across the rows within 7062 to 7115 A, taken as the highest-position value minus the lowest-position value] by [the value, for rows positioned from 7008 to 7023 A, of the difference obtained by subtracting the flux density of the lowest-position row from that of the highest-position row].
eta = 0.9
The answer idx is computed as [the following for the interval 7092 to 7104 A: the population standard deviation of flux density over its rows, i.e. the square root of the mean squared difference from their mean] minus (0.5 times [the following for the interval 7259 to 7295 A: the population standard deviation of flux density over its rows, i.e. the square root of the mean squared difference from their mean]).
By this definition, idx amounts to 0.89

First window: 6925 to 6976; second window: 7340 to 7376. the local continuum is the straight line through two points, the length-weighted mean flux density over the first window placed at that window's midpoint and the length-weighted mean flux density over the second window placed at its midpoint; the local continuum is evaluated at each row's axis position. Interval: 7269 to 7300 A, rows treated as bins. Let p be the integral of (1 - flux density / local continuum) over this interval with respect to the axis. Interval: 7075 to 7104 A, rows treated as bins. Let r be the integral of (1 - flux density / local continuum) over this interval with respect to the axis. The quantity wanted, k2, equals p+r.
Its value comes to 2.9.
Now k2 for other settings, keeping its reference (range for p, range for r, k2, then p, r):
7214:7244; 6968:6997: -0.4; -0.7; 0.2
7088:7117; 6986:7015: 2.5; 0.6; 1.9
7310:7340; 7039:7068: 4.8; 3.6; 1.2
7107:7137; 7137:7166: 0.3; 0.4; -0.1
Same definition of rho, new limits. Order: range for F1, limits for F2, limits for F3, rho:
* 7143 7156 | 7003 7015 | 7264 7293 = 22.7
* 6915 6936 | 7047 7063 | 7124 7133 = 22.8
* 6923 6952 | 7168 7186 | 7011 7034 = 23.0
